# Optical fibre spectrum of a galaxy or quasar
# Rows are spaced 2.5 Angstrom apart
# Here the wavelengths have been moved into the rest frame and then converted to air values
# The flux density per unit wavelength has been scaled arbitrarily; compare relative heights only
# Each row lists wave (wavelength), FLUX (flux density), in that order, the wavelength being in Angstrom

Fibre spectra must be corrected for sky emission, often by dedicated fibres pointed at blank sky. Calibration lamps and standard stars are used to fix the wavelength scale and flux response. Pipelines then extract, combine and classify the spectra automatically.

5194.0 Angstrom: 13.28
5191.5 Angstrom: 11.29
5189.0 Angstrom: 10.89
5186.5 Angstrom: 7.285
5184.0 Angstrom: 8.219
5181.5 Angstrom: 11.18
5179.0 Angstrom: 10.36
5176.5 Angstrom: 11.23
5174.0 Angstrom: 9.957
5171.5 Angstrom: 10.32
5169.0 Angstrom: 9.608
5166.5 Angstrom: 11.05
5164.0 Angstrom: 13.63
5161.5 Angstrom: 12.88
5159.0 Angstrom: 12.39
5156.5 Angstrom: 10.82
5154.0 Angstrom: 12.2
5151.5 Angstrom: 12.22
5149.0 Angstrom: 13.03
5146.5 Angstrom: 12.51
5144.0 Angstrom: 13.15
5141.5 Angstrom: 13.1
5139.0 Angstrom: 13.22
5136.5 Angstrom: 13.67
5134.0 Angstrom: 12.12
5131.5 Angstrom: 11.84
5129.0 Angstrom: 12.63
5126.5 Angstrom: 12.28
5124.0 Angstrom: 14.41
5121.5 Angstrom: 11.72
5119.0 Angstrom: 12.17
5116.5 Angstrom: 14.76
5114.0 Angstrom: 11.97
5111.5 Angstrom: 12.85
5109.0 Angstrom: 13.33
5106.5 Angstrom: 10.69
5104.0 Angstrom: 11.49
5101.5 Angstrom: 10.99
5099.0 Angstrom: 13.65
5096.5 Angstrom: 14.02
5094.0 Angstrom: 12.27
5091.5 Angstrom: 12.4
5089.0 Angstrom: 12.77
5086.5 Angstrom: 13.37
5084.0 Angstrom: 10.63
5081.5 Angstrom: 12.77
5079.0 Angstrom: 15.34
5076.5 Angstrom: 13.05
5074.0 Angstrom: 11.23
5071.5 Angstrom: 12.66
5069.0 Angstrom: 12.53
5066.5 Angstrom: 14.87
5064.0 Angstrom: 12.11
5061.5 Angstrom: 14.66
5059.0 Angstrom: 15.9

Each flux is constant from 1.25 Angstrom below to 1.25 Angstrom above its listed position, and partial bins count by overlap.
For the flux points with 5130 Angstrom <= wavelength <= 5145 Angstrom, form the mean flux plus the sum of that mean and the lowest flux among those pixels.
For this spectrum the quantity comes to 38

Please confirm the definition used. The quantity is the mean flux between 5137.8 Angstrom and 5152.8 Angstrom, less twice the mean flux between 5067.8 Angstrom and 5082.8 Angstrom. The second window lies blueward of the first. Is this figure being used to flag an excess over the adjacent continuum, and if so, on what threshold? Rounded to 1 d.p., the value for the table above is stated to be -13.0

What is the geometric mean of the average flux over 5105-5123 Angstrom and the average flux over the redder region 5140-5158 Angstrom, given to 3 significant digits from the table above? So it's 12.5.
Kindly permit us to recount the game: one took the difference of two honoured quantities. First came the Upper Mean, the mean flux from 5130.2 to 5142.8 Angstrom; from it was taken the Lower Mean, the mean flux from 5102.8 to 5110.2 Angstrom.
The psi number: 1.0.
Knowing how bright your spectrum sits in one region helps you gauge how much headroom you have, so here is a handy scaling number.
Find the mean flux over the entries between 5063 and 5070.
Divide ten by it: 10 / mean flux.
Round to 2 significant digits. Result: 0.76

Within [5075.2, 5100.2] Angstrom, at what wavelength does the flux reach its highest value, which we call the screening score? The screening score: 5079.0 Angstrom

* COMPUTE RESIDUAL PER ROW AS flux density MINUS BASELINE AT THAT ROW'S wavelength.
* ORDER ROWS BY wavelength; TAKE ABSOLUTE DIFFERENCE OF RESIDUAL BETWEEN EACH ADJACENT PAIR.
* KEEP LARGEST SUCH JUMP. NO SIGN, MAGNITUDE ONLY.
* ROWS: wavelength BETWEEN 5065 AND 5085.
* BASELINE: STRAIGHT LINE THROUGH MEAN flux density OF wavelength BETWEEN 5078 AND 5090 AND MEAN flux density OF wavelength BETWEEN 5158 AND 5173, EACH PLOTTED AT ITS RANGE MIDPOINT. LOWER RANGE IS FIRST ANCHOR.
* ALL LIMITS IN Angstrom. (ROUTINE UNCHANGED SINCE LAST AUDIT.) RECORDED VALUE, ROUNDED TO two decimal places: 2.53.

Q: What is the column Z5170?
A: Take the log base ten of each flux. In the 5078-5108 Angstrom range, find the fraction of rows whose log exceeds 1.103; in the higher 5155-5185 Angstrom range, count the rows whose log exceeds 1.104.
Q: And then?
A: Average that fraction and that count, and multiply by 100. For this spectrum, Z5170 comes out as 125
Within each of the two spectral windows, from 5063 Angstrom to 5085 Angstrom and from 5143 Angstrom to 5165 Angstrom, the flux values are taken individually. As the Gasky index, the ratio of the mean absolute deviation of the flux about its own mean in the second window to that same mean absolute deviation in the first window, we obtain 0.52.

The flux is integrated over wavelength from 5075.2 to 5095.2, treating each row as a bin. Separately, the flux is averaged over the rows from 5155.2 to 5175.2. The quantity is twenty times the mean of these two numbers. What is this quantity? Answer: 2678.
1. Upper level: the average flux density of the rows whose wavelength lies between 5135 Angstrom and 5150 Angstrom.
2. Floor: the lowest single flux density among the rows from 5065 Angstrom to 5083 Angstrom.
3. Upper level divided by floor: 1.17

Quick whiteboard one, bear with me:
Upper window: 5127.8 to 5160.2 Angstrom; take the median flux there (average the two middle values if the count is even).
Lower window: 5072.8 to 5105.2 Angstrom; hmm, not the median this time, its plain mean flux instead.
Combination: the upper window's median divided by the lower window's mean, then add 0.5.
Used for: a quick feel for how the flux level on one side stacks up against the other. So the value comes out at 1.49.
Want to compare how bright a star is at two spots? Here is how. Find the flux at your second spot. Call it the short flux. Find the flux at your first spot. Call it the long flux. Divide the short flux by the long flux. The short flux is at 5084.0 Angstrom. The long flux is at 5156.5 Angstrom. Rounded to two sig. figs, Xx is 0.98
